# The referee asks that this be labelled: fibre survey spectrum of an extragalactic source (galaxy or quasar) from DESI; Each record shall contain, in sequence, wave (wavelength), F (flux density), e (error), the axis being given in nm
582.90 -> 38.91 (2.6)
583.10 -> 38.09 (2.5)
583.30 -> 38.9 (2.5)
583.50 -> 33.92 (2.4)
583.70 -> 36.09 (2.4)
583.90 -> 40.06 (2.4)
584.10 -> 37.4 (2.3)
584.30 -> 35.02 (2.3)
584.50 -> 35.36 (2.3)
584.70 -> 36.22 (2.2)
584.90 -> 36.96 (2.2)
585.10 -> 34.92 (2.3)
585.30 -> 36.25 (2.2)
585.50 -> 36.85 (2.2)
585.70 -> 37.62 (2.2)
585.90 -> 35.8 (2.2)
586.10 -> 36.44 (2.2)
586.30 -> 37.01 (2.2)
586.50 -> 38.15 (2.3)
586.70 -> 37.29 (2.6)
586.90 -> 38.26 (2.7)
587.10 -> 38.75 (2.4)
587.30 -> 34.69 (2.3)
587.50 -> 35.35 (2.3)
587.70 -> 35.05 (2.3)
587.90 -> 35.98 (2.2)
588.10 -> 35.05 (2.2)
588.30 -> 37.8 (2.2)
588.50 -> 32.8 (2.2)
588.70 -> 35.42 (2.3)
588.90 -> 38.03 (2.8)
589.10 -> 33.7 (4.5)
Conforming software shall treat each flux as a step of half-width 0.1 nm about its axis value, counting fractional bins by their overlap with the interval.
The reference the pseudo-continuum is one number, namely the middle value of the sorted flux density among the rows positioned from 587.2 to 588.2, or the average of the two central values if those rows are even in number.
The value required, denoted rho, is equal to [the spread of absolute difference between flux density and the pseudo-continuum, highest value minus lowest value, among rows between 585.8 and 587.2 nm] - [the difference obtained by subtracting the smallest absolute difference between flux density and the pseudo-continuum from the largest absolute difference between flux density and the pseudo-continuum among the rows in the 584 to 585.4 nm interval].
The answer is 0.6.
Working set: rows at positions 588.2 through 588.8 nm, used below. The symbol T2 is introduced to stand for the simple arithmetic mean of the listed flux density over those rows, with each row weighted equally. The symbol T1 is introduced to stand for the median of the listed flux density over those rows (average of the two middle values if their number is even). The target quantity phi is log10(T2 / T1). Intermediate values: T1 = 35.4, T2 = 35.3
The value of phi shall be -0.001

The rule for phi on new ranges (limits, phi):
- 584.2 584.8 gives 0.002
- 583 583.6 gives -0.013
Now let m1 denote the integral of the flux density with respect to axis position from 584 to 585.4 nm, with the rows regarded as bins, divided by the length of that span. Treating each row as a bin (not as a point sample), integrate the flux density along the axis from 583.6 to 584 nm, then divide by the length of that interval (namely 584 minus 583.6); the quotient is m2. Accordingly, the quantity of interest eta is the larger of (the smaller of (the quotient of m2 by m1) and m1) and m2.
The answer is 38.1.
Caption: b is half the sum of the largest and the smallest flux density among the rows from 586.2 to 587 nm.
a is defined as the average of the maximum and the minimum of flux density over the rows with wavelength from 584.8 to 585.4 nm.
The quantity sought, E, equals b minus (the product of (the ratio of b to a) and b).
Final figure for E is -1.8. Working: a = 35.9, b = 37.6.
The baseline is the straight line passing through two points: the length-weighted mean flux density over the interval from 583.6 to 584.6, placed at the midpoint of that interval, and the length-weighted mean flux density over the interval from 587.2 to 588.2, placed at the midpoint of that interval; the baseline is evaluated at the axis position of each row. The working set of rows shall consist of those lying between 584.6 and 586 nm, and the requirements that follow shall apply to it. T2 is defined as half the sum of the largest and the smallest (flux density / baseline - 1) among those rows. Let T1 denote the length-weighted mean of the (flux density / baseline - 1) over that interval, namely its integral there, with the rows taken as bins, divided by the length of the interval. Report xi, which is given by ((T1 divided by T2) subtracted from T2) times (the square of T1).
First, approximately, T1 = 0.003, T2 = 0.00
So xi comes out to 0.0000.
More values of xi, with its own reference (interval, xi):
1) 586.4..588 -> -0.0012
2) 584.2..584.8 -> -0.0010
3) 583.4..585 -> 0.0009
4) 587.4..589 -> -0.0004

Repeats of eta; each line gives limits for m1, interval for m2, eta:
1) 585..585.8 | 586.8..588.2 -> 36.2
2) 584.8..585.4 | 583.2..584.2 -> 37.3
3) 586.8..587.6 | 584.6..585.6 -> 36.2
